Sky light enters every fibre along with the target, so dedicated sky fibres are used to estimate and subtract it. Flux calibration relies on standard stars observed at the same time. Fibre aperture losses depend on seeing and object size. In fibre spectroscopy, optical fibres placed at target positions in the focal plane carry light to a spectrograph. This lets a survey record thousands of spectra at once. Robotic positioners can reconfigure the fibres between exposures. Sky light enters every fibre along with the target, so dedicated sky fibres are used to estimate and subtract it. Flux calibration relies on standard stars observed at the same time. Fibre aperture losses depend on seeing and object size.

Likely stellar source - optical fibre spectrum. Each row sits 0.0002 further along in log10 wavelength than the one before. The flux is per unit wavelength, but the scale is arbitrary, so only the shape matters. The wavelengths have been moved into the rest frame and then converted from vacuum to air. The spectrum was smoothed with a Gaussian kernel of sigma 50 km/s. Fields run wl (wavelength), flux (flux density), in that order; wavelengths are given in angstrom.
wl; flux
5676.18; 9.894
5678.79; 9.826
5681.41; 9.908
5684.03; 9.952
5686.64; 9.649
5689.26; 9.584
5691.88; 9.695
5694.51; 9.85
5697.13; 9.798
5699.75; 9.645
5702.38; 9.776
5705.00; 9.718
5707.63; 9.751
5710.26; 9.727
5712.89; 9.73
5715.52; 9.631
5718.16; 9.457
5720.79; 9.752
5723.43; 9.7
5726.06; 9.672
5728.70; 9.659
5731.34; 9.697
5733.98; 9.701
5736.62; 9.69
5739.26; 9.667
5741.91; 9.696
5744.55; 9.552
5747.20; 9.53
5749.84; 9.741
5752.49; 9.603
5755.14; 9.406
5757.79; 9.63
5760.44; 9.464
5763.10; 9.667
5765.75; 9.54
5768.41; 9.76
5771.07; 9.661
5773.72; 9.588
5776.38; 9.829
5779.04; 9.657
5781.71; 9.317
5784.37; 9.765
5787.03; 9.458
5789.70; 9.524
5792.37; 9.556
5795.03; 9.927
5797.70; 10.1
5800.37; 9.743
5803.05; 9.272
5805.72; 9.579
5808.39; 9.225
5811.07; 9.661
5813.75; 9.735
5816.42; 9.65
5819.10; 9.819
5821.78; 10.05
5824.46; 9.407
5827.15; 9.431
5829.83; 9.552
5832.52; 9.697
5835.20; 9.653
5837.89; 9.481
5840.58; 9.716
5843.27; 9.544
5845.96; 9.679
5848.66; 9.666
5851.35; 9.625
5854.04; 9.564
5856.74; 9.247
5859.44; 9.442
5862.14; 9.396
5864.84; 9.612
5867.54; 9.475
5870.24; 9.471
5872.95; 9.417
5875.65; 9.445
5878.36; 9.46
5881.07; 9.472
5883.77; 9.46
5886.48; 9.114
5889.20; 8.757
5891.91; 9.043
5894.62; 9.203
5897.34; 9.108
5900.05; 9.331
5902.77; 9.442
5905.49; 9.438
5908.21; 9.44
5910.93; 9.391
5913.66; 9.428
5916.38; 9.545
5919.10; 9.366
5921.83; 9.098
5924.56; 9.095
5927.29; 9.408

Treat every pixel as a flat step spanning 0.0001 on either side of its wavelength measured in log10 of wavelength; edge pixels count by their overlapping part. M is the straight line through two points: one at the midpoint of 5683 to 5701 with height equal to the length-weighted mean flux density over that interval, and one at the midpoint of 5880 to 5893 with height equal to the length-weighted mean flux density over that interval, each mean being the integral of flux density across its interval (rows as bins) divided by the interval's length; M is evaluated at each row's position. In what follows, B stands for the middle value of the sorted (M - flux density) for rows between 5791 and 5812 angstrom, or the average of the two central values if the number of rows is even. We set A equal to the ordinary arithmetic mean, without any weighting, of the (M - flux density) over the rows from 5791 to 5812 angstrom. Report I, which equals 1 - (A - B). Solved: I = 0.99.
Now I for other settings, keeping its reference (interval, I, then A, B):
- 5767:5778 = 1.01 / -0.21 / -0.20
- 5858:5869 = 1.02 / -0.25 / -0.22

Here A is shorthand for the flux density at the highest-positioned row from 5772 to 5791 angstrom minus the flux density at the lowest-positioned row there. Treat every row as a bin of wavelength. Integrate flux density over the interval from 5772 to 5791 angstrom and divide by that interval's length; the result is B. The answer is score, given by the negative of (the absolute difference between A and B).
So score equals -9.66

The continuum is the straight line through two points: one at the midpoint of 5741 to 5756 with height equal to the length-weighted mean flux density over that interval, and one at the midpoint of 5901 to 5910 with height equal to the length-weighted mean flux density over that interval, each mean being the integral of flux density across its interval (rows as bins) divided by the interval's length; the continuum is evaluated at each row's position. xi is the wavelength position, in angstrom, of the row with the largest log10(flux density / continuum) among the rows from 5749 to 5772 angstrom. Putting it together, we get 5768.41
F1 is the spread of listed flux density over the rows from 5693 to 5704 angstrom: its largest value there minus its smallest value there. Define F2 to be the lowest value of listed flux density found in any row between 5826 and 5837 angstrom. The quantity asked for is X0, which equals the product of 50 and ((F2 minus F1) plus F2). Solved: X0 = 933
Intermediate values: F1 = 0.2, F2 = 9.431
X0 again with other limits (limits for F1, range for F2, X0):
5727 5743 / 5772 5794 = 930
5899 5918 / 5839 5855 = 944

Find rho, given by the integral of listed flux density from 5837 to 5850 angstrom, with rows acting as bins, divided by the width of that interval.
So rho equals 9.6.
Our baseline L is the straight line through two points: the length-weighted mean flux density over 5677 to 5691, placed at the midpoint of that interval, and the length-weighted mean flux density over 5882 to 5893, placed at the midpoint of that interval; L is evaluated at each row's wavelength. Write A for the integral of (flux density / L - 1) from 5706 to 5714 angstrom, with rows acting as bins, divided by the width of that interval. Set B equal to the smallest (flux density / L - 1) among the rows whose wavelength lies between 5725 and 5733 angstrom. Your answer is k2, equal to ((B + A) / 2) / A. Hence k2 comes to 0.8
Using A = 0.003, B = 0.002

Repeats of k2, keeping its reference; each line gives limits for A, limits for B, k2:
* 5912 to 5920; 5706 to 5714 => 0.5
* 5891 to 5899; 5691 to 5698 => -0.2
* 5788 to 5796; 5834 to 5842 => 1.0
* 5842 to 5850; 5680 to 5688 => 0.3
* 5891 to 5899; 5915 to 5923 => 1.7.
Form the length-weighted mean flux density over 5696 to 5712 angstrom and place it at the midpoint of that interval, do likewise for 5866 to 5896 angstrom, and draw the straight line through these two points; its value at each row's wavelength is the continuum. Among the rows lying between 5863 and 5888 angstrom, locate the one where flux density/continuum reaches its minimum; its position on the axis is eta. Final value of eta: 5886.48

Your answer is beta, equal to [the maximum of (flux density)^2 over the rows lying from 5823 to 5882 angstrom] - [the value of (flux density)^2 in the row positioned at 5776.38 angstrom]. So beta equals -2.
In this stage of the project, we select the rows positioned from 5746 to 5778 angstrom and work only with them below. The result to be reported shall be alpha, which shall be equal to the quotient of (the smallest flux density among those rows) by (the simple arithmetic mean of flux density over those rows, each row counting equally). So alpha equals 0.978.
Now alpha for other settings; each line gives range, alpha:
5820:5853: 0.977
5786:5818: 0.959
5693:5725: 0.974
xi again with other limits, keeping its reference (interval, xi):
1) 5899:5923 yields 5916.38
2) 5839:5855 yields 5840.58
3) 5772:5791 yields 5776.38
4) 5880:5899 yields 5881.07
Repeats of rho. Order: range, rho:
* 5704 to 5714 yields 9.7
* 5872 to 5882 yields 9.4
